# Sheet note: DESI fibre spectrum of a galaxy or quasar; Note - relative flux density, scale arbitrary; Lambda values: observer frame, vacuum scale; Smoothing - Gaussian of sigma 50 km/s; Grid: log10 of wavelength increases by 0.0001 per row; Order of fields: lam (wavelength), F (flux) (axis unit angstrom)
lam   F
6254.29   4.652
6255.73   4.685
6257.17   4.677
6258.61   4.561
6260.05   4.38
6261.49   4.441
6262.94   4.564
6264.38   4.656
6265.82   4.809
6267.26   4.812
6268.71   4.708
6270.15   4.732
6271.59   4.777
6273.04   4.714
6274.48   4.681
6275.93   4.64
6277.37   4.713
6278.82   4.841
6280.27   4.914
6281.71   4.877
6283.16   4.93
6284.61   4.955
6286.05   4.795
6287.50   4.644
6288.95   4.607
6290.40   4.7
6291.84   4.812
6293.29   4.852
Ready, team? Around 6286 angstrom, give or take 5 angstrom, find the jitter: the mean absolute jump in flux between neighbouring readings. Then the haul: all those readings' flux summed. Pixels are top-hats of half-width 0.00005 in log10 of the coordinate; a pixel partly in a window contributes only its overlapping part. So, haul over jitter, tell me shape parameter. 387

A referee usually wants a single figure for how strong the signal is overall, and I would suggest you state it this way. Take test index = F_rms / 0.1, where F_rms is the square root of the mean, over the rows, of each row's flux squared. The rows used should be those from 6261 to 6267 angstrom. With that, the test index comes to 46.2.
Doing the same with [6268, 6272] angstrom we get 47.4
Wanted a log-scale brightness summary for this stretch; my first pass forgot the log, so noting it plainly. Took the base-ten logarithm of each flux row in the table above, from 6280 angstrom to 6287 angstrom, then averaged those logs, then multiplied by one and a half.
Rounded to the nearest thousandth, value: 1.034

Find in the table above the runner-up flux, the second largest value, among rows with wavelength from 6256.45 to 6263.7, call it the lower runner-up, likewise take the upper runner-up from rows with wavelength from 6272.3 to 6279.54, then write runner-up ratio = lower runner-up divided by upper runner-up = 0.97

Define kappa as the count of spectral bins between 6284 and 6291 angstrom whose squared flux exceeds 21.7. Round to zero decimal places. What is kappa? 3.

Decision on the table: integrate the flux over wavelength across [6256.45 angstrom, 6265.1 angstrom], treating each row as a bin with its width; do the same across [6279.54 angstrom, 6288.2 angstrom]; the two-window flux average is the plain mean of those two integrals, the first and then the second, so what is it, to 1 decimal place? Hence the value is 40.7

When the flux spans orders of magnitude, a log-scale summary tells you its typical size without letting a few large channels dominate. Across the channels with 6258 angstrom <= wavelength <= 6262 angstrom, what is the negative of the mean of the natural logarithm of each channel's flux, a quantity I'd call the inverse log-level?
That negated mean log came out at -1.50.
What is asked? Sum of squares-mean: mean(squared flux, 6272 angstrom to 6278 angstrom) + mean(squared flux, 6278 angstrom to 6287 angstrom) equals 45.8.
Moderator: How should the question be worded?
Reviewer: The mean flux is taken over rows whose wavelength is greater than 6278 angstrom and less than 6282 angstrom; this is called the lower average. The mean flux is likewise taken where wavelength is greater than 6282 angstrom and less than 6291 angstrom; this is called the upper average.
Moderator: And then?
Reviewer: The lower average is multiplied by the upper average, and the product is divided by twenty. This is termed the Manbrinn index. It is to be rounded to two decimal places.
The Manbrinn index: 1.16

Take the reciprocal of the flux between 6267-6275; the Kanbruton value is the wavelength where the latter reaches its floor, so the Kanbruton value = 6267.26 angstrom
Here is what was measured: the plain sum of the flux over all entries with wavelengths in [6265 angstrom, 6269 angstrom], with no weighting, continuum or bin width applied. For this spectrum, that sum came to 14.3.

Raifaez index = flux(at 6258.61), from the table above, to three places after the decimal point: 4.561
